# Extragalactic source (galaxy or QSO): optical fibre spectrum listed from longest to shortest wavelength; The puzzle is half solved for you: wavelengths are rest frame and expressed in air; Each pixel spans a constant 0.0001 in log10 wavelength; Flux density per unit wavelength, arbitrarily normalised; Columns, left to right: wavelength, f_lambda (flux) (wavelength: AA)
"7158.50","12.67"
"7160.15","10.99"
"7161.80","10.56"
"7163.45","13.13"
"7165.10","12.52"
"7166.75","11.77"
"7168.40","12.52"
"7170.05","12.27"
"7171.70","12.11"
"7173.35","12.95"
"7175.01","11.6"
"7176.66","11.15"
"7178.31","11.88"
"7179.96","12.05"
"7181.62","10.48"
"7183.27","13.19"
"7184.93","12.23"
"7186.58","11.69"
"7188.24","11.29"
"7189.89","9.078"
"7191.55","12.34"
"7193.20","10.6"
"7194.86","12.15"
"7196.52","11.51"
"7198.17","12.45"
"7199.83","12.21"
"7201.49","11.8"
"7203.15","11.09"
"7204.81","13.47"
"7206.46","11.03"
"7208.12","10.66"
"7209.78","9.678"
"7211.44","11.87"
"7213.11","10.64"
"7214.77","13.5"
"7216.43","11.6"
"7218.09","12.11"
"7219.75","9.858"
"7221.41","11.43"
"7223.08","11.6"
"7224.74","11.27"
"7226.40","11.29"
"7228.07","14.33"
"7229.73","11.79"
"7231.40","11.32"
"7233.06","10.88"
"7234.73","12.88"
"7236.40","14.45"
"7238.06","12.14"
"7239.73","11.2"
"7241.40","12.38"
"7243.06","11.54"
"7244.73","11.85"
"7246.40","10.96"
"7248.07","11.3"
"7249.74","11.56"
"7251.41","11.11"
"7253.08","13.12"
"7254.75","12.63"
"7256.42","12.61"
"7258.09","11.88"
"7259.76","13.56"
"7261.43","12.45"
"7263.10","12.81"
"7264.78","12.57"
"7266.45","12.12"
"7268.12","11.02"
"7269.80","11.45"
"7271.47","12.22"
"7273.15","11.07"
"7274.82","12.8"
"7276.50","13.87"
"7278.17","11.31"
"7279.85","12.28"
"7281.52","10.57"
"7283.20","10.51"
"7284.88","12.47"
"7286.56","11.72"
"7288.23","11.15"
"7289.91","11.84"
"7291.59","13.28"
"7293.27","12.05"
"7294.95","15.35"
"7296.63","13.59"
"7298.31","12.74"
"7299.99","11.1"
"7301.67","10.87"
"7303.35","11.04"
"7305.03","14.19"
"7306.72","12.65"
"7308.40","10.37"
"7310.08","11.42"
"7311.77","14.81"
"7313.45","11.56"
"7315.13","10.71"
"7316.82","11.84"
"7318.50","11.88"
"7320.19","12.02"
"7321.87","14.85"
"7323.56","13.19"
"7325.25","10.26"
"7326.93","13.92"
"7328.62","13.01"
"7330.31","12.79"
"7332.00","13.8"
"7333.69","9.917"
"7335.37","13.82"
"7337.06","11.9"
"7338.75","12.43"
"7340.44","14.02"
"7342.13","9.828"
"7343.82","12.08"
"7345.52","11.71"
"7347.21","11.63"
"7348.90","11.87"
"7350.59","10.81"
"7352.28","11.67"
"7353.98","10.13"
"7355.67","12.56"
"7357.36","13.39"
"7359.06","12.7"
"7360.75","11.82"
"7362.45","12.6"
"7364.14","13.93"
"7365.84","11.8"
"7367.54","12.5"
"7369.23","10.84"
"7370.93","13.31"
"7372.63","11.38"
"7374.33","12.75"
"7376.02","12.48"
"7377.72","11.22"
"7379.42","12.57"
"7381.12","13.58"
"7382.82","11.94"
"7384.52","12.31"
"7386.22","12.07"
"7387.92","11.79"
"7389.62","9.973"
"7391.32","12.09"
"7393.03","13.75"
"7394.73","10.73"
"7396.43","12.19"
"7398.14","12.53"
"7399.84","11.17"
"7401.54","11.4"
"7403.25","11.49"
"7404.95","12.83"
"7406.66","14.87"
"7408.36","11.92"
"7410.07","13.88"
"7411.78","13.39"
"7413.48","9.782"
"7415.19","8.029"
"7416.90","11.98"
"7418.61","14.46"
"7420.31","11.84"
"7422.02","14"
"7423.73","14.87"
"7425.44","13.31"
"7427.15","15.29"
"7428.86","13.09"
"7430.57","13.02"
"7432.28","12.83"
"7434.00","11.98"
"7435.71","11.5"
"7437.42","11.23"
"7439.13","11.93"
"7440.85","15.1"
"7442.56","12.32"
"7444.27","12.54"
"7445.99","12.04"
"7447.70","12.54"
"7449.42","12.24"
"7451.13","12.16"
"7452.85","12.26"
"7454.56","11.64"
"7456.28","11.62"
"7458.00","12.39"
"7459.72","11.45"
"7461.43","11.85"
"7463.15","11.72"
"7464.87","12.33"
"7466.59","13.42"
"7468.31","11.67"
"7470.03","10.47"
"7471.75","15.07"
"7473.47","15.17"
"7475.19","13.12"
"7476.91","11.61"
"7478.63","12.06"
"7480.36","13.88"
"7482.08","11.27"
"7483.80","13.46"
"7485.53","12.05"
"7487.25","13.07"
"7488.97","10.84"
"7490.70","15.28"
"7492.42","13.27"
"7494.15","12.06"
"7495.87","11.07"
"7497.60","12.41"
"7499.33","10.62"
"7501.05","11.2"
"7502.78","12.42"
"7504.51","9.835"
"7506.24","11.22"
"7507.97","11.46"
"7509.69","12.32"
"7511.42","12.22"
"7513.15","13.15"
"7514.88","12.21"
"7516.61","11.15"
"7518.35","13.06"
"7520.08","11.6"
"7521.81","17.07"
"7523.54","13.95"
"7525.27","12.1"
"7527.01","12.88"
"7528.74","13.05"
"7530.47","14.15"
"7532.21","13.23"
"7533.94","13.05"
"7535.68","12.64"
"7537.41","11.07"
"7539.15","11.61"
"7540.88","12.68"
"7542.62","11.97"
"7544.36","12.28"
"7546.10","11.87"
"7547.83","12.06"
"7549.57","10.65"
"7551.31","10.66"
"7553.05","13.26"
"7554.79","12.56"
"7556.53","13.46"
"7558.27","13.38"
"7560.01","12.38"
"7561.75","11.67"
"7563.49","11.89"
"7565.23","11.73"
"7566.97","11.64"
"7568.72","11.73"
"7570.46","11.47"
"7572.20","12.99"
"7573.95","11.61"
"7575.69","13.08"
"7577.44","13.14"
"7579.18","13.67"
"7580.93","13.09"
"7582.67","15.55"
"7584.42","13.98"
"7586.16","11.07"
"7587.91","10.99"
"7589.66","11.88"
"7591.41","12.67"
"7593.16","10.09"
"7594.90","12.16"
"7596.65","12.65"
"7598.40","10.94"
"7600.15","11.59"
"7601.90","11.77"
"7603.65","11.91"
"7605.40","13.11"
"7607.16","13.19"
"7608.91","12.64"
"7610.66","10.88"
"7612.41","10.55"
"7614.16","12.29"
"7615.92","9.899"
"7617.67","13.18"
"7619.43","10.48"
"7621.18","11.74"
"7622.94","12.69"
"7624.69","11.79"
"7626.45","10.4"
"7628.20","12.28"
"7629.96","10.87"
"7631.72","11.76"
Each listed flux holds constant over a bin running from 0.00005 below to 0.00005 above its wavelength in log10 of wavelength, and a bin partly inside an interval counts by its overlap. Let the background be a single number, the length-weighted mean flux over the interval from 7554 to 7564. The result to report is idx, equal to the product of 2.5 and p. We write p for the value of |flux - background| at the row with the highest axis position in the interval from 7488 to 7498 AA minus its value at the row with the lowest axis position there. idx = -4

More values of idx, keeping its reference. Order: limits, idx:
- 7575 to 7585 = 2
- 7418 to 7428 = 2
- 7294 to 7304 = -3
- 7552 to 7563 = 1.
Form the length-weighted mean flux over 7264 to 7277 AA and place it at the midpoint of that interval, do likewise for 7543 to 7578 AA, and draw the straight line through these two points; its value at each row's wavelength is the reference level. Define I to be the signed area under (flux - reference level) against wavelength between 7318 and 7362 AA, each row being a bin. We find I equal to 6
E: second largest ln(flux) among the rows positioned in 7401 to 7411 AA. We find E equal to 2.63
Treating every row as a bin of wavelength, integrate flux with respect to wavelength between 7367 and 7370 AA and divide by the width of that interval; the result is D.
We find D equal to 11.6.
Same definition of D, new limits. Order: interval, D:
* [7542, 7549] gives 12.0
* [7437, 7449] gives 12.6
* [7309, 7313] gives 12.8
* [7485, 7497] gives 12.5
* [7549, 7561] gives 12.4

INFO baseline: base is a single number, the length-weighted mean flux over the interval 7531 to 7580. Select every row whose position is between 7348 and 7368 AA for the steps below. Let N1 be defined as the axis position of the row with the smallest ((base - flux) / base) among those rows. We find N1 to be 7364.14 AA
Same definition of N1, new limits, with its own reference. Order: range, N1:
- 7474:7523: 7521.81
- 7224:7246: 7236.40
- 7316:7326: 7321.87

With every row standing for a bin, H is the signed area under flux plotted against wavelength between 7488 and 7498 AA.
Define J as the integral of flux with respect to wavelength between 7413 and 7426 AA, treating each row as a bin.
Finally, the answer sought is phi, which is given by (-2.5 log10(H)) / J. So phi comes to -0.033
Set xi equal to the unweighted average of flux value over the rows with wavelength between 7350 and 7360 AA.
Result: 11.9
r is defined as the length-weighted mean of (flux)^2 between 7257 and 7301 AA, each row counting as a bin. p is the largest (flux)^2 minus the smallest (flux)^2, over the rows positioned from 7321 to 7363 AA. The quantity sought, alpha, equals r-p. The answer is 27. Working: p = 124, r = 151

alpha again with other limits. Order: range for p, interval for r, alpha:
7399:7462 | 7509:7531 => 1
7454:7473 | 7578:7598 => 41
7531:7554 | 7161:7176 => 86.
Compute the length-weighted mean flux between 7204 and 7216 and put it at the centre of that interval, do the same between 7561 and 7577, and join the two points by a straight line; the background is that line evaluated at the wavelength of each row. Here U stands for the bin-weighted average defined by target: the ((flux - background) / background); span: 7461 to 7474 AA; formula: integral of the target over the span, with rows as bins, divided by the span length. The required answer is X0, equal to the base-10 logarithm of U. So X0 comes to -1.2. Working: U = 0.07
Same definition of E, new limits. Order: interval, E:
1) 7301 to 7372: 2.70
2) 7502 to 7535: 2.65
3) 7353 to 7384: 2.61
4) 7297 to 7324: 2.70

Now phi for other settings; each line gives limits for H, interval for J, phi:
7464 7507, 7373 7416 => -0.013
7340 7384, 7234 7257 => -0.024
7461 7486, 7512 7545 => -0.015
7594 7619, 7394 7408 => -0.036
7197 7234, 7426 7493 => -0.008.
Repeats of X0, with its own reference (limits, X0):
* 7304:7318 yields -1.4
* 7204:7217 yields -4.0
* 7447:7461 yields -1.9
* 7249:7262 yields -1.2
